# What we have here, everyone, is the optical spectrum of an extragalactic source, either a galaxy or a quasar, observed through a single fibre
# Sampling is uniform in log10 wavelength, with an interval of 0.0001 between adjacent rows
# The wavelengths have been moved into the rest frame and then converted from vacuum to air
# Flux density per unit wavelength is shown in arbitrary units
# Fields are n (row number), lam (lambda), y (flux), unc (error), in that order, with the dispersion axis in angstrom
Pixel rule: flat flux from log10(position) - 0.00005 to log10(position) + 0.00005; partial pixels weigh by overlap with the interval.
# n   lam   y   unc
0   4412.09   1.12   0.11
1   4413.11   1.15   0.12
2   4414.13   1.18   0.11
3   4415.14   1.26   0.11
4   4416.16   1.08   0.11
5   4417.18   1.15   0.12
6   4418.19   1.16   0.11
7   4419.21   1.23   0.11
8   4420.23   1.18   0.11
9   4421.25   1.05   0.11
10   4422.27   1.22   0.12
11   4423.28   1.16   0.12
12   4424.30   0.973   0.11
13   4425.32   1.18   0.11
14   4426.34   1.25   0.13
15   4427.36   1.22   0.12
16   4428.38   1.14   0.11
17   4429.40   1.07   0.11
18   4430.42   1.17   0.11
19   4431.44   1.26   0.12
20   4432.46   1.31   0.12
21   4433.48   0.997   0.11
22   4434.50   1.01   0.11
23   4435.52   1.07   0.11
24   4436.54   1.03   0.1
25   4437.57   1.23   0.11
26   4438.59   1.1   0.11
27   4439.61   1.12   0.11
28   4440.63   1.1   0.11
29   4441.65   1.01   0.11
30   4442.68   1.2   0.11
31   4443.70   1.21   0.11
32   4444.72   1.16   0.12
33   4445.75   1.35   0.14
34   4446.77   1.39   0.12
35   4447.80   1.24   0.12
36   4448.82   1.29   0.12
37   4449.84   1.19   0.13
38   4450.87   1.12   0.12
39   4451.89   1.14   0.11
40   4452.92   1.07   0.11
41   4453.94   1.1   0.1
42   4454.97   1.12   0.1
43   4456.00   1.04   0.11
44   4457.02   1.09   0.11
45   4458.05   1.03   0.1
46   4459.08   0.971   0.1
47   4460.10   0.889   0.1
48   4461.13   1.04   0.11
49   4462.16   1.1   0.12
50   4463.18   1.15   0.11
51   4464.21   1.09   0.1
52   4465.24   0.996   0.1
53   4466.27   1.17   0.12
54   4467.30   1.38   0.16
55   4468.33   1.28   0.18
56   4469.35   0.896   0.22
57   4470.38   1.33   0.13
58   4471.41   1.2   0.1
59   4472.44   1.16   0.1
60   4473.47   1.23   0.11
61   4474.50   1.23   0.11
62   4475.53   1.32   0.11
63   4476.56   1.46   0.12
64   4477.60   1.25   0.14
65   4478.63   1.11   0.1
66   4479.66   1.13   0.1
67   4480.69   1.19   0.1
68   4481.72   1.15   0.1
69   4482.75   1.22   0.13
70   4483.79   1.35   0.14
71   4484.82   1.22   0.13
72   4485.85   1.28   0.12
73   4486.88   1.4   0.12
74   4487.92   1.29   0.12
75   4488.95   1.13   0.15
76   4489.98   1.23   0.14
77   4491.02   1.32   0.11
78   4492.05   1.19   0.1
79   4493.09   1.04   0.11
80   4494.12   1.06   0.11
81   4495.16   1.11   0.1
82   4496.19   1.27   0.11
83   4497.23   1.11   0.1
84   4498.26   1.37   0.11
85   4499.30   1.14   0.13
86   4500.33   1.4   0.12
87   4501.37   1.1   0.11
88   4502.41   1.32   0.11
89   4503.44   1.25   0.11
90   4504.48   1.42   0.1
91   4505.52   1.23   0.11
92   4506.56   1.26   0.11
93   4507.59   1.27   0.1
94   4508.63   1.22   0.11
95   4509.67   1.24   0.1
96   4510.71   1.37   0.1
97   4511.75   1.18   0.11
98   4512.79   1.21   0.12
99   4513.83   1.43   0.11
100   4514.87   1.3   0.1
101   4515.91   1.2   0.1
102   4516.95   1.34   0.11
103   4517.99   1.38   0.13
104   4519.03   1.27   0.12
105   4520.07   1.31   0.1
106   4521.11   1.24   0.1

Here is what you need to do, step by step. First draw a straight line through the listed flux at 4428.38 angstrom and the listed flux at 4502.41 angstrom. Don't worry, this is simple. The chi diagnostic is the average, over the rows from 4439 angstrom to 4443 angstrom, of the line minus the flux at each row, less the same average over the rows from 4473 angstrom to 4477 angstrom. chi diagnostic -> 0.12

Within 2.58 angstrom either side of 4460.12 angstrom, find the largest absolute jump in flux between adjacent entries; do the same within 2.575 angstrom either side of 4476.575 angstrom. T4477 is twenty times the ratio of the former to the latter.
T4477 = 14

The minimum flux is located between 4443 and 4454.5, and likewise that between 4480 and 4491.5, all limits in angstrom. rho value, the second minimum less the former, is 0.06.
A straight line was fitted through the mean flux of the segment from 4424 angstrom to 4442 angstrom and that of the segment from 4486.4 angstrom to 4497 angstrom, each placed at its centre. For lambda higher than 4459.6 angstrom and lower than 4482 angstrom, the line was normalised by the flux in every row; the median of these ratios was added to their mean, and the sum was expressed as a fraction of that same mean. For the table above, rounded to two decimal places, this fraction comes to 1.99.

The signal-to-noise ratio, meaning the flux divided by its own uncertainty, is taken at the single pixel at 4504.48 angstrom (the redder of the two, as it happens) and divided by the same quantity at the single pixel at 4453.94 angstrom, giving 1.29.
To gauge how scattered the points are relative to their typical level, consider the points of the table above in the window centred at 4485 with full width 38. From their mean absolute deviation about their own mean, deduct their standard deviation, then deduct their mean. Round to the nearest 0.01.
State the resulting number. -1.25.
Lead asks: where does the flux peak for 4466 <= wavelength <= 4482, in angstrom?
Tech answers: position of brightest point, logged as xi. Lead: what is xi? 4476.56 angstrom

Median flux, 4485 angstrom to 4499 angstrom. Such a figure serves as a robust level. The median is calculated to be 1.23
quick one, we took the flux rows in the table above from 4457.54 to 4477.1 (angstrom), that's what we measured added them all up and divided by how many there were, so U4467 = 1.15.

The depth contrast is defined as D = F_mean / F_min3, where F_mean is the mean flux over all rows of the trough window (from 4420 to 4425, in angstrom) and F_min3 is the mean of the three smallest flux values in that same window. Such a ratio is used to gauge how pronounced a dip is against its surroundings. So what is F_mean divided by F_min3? 1.052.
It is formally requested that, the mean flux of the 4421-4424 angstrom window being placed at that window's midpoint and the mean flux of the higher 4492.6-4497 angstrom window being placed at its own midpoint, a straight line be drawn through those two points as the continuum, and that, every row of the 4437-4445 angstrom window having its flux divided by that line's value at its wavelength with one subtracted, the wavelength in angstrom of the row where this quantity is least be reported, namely 4441.65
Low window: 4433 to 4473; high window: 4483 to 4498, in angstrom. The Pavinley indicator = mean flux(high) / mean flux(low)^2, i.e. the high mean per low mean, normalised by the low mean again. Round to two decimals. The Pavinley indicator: 0.95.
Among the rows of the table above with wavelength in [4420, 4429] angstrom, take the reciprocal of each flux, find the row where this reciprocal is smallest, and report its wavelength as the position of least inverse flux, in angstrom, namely 4426.34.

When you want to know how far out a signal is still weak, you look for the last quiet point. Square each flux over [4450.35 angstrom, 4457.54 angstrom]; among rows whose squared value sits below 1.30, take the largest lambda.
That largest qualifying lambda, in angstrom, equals 4457.02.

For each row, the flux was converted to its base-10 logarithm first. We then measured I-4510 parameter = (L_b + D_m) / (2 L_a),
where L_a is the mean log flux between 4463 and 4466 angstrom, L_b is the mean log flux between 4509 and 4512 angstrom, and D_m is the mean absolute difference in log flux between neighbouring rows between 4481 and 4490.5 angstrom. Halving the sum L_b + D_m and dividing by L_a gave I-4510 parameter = 2.2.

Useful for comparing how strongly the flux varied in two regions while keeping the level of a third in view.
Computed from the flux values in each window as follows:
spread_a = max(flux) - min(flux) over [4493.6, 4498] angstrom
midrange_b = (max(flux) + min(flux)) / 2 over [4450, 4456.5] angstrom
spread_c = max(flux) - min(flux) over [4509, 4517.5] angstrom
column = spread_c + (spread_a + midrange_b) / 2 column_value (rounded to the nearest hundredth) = 0.90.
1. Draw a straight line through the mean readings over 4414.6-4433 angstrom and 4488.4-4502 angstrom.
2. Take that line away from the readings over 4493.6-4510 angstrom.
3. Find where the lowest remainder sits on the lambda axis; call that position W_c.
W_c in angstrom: 4494.12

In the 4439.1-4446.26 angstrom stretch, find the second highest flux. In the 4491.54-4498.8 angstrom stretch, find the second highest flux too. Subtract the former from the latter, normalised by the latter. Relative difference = 0.05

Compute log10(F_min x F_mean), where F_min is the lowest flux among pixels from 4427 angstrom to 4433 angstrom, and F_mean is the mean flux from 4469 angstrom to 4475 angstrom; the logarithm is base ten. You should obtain 0.10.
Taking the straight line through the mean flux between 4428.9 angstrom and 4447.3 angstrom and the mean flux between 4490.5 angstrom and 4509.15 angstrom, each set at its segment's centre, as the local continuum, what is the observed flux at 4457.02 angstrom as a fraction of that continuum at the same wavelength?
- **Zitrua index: 0.93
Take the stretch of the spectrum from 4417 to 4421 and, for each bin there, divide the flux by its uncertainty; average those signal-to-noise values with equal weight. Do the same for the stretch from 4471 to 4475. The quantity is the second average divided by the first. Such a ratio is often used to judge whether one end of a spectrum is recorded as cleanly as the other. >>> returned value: 1.09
